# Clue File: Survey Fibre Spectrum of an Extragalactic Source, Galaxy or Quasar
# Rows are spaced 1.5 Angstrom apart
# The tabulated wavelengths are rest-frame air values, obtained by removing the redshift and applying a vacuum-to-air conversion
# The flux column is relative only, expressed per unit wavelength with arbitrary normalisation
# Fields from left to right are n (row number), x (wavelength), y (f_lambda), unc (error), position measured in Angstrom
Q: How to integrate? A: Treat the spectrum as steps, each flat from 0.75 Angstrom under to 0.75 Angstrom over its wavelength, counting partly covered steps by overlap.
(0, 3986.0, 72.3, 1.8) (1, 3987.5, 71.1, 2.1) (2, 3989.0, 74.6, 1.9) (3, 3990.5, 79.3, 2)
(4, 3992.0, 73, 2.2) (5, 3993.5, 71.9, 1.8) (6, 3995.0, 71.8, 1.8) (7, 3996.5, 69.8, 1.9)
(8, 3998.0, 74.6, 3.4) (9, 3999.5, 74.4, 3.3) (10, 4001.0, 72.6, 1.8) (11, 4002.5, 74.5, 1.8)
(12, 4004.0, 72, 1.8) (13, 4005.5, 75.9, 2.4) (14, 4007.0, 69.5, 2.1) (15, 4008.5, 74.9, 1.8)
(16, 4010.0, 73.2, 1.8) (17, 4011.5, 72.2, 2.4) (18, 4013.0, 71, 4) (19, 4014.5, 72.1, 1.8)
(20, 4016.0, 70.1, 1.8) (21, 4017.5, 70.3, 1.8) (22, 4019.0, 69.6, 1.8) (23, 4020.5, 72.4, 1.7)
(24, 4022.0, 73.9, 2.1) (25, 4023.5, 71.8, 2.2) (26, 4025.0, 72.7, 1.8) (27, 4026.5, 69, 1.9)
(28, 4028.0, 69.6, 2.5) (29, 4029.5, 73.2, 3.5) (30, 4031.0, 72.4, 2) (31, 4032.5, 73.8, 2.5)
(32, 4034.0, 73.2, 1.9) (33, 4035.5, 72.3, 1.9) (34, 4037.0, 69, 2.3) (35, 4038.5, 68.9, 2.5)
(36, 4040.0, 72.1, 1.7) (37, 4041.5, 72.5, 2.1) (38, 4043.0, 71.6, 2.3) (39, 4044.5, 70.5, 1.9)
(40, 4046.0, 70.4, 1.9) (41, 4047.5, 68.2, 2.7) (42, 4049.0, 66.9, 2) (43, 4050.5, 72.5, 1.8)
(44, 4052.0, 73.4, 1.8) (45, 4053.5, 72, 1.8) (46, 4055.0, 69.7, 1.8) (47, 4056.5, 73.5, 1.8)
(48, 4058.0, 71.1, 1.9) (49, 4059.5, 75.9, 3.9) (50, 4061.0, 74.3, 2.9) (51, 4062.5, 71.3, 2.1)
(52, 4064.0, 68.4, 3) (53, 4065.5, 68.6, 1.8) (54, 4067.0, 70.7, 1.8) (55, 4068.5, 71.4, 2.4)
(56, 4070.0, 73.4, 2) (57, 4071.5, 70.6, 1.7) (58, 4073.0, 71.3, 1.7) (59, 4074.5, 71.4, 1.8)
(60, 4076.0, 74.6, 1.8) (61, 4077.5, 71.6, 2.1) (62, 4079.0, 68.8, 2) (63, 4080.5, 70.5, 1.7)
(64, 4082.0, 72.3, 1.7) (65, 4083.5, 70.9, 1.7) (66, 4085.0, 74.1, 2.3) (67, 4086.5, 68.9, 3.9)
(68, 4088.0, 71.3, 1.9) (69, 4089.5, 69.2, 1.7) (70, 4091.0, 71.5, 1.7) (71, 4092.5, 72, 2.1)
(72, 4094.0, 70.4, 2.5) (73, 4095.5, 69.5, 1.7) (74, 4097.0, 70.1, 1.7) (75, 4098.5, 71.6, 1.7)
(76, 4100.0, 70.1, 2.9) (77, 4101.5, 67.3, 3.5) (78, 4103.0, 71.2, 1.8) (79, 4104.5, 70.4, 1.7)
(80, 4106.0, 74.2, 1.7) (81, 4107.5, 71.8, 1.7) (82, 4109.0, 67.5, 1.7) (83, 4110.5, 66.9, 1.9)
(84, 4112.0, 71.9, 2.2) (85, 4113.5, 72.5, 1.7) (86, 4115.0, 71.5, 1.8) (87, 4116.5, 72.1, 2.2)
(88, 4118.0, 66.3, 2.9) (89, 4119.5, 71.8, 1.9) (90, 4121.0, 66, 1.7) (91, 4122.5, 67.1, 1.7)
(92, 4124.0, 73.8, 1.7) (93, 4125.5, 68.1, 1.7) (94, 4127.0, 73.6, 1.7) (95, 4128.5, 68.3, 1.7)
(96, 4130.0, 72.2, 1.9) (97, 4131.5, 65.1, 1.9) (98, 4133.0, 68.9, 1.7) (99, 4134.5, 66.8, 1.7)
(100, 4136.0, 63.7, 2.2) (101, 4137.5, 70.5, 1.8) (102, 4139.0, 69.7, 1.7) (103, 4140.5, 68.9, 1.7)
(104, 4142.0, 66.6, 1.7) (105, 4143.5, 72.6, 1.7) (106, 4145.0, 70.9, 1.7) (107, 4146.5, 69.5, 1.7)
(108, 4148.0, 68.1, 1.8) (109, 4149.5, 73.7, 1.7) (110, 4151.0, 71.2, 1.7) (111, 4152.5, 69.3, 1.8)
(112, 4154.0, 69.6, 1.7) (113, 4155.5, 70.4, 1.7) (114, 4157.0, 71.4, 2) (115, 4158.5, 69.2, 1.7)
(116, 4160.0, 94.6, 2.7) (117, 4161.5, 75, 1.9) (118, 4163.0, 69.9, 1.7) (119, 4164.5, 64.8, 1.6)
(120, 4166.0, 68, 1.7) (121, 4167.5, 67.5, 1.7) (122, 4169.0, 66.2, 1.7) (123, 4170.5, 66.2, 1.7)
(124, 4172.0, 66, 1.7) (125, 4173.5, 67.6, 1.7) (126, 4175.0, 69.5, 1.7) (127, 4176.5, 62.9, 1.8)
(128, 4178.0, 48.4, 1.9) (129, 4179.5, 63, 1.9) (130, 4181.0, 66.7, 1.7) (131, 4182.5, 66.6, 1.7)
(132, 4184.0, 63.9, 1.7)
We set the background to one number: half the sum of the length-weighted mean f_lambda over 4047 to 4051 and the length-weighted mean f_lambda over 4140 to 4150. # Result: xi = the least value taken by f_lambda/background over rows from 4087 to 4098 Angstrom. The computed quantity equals 0.995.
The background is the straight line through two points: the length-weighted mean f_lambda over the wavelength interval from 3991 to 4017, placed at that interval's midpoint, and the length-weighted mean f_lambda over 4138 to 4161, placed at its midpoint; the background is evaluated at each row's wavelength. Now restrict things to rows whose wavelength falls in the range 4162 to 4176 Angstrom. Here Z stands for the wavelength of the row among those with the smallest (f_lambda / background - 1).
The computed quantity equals 4164.5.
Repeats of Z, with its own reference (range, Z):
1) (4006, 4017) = 4007.0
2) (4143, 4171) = 4164.5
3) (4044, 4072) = 4049.0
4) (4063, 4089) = 4064.0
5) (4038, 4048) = 4047.5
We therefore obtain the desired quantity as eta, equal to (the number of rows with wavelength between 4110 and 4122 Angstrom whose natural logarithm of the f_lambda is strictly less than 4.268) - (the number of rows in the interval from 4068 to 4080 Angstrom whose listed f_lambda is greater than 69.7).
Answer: -4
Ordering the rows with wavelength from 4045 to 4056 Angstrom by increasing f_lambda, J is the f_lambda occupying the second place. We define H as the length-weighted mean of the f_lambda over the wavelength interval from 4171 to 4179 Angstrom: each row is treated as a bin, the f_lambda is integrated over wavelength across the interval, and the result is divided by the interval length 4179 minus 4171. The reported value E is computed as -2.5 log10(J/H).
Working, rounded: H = 63.0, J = 68.2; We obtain -0.09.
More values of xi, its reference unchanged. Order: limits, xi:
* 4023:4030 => 0.993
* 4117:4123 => 0.949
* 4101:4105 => 0.968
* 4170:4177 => 0.905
